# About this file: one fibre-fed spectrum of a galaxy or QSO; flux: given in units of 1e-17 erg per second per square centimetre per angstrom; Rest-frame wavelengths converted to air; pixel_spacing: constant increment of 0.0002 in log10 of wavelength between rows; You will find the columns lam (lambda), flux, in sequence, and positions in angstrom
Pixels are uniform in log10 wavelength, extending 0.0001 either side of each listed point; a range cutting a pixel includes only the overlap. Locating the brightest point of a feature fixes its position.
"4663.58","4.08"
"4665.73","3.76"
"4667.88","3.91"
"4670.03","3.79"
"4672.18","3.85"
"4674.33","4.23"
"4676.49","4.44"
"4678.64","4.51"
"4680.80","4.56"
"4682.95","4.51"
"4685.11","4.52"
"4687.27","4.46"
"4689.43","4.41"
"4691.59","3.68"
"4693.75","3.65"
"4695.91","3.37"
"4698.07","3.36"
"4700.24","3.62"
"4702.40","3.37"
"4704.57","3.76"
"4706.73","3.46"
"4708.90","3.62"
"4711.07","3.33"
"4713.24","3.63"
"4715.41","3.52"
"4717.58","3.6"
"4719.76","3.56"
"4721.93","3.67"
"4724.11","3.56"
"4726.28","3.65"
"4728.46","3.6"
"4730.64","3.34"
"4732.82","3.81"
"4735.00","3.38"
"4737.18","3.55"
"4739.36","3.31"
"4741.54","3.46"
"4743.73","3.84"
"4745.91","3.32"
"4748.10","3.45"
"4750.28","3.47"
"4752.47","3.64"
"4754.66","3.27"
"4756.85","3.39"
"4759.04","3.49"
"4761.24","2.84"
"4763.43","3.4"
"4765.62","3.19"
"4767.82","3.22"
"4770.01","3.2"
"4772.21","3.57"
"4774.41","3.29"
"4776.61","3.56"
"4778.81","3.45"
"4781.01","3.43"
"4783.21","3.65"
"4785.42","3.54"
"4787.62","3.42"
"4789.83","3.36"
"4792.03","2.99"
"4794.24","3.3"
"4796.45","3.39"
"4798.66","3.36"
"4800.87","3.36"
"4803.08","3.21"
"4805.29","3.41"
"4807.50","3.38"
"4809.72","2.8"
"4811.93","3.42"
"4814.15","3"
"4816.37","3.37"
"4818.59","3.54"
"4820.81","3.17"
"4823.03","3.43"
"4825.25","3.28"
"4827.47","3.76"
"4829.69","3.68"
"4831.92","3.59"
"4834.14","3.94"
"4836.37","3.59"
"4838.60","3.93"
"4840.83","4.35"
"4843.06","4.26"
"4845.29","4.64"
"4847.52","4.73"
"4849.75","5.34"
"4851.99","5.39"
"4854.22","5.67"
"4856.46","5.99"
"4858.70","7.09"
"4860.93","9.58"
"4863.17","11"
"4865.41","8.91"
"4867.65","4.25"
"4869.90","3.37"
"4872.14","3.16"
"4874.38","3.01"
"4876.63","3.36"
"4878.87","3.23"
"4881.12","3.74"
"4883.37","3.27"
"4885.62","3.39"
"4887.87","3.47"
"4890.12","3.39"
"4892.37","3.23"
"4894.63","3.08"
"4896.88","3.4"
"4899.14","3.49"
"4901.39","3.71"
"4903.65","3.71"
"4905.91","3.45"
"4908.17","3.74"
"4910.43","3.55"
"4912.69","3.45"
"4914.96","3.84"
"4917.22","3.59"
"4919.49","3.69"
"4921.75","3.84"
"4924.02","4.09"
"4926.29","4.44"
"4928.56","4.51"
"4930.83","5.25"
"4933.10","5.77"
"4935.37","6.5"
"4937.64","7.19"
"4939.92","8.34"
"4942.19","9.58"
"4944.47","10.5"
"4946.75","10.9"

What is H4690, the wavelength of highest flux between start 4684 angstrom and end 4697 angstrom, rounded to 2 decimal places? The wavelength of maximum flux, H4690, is 4685.11 angstrom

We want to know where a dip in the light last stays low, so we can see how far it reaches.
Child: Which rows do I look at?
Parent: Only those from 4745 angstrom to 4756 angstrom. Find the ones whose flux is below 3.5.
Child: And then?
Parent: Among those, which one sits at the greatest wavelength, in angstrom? 4754.66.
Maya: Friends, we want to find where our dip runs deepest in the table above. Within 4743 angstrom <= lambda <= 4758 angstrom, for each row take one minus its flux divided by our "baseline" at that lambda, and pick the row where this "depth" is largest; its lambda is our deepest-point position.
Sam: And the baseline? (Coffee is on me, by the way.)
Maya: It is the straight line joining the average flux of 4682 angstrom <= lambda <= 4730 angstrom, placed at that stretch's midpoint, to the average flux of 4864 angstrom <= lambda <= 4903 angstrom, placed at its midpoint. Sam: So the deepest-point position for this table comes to 4754.66 angstrom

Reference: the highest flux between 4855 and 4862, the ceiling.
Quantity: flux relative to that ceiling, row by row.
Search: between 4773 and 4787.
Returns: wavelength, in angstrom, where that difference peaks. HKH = 4783.21 angstrom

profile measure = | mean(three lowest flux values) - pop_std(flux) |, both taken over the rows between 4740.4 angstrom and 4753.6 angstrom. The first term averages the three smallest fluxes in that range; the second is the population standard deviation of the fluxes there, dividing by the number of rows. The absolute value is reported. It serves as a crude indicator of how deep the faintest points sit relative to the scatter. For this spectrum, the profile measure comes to 3.24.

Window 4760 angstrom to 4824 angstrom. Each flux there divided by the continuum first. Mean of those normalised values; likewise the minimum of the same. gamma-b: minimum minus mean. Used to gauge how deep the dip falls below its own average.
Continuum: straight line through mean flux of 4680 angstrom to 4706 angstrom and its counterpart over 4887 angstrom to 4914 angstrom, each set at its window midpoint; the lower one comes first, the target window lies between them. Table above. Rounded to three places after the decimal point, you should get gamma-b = -0.143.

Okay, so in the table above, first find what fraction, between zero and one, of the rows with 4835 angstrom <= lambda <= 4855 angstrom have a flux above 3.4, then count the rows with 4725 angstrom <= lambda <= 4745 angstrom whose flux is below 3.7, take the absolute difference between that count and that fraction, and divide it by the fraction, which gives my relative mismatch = 6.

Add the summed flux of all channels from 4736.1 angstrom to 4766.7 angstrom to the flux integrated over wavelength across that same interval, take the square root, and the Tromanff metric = 12.3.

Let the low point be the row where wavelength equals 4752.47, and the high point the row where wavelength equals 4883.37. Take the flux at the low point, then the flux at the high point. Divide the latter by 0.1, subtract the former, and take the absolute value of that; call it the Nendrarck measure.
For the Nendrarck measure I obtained 29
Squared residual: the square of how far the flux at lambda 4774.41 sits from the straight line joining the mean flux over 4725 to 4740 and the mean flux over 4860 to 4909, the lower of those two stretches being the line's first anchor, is 0.20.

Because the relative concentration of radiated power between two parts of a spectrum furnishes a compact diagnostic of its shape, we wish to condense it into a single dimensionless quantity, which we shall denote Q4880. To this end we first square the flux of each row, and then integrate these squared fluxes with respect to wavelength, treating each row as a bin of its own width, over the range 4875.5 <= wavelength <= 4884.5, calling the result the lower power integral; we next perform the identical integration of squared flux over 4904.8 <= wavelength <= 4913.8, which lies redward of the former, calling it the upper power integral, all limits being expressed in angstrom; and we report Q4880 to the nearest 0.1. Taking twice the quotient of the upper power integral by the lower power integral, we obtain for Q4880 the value 2.2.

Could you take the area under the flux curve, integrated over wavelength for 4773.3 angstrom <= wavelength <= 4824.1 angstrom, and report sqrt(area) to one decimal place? 13.0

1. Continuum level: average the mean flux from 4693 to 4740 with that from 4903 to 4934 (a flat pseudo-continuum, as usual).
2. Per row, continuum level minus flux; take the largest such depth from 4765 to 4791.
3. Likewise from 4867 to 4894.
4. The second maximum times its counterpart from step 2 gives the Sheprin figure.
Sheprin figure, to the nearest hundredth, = 0.48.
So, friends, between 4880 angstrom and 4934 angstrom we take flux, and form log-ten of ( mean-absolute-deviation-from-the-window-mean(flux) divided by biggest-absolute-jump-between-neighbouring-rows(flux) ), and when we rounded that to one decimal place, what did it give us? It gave -0.2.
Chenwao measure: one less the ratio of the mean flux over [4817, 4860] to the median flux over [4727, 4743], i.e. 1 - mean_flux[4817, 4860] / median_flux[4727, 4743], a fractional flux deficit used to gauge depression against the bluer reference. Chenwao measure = -0.27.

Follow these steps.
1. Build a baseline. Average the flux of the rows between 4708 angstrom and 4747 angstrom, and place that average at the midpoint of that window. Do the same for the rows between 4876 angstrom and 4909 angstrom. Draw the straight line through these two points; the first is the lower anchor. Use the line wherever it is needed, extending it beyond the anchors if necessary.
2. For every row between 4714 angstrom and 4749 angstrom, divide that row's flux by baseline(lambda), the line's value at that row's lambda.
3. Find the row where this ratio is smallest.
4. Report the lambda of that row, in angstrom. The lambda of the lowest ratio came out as 4739.36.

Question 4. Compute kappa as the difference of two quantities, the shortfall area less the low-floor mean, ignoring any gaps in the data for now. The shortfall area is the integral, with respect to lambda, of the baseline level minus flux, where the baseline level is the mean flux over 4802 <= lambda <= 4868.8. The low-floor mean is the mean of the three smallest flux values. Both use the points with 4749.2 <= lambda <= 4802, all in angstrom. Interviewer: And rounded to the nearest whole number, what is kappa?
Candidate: 65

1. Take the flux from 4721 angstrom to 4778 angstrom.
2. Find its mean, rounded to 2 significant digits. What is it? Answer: 3.4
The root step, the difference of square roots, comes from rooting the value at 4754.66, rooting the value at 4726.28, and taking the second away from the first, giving -0.10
